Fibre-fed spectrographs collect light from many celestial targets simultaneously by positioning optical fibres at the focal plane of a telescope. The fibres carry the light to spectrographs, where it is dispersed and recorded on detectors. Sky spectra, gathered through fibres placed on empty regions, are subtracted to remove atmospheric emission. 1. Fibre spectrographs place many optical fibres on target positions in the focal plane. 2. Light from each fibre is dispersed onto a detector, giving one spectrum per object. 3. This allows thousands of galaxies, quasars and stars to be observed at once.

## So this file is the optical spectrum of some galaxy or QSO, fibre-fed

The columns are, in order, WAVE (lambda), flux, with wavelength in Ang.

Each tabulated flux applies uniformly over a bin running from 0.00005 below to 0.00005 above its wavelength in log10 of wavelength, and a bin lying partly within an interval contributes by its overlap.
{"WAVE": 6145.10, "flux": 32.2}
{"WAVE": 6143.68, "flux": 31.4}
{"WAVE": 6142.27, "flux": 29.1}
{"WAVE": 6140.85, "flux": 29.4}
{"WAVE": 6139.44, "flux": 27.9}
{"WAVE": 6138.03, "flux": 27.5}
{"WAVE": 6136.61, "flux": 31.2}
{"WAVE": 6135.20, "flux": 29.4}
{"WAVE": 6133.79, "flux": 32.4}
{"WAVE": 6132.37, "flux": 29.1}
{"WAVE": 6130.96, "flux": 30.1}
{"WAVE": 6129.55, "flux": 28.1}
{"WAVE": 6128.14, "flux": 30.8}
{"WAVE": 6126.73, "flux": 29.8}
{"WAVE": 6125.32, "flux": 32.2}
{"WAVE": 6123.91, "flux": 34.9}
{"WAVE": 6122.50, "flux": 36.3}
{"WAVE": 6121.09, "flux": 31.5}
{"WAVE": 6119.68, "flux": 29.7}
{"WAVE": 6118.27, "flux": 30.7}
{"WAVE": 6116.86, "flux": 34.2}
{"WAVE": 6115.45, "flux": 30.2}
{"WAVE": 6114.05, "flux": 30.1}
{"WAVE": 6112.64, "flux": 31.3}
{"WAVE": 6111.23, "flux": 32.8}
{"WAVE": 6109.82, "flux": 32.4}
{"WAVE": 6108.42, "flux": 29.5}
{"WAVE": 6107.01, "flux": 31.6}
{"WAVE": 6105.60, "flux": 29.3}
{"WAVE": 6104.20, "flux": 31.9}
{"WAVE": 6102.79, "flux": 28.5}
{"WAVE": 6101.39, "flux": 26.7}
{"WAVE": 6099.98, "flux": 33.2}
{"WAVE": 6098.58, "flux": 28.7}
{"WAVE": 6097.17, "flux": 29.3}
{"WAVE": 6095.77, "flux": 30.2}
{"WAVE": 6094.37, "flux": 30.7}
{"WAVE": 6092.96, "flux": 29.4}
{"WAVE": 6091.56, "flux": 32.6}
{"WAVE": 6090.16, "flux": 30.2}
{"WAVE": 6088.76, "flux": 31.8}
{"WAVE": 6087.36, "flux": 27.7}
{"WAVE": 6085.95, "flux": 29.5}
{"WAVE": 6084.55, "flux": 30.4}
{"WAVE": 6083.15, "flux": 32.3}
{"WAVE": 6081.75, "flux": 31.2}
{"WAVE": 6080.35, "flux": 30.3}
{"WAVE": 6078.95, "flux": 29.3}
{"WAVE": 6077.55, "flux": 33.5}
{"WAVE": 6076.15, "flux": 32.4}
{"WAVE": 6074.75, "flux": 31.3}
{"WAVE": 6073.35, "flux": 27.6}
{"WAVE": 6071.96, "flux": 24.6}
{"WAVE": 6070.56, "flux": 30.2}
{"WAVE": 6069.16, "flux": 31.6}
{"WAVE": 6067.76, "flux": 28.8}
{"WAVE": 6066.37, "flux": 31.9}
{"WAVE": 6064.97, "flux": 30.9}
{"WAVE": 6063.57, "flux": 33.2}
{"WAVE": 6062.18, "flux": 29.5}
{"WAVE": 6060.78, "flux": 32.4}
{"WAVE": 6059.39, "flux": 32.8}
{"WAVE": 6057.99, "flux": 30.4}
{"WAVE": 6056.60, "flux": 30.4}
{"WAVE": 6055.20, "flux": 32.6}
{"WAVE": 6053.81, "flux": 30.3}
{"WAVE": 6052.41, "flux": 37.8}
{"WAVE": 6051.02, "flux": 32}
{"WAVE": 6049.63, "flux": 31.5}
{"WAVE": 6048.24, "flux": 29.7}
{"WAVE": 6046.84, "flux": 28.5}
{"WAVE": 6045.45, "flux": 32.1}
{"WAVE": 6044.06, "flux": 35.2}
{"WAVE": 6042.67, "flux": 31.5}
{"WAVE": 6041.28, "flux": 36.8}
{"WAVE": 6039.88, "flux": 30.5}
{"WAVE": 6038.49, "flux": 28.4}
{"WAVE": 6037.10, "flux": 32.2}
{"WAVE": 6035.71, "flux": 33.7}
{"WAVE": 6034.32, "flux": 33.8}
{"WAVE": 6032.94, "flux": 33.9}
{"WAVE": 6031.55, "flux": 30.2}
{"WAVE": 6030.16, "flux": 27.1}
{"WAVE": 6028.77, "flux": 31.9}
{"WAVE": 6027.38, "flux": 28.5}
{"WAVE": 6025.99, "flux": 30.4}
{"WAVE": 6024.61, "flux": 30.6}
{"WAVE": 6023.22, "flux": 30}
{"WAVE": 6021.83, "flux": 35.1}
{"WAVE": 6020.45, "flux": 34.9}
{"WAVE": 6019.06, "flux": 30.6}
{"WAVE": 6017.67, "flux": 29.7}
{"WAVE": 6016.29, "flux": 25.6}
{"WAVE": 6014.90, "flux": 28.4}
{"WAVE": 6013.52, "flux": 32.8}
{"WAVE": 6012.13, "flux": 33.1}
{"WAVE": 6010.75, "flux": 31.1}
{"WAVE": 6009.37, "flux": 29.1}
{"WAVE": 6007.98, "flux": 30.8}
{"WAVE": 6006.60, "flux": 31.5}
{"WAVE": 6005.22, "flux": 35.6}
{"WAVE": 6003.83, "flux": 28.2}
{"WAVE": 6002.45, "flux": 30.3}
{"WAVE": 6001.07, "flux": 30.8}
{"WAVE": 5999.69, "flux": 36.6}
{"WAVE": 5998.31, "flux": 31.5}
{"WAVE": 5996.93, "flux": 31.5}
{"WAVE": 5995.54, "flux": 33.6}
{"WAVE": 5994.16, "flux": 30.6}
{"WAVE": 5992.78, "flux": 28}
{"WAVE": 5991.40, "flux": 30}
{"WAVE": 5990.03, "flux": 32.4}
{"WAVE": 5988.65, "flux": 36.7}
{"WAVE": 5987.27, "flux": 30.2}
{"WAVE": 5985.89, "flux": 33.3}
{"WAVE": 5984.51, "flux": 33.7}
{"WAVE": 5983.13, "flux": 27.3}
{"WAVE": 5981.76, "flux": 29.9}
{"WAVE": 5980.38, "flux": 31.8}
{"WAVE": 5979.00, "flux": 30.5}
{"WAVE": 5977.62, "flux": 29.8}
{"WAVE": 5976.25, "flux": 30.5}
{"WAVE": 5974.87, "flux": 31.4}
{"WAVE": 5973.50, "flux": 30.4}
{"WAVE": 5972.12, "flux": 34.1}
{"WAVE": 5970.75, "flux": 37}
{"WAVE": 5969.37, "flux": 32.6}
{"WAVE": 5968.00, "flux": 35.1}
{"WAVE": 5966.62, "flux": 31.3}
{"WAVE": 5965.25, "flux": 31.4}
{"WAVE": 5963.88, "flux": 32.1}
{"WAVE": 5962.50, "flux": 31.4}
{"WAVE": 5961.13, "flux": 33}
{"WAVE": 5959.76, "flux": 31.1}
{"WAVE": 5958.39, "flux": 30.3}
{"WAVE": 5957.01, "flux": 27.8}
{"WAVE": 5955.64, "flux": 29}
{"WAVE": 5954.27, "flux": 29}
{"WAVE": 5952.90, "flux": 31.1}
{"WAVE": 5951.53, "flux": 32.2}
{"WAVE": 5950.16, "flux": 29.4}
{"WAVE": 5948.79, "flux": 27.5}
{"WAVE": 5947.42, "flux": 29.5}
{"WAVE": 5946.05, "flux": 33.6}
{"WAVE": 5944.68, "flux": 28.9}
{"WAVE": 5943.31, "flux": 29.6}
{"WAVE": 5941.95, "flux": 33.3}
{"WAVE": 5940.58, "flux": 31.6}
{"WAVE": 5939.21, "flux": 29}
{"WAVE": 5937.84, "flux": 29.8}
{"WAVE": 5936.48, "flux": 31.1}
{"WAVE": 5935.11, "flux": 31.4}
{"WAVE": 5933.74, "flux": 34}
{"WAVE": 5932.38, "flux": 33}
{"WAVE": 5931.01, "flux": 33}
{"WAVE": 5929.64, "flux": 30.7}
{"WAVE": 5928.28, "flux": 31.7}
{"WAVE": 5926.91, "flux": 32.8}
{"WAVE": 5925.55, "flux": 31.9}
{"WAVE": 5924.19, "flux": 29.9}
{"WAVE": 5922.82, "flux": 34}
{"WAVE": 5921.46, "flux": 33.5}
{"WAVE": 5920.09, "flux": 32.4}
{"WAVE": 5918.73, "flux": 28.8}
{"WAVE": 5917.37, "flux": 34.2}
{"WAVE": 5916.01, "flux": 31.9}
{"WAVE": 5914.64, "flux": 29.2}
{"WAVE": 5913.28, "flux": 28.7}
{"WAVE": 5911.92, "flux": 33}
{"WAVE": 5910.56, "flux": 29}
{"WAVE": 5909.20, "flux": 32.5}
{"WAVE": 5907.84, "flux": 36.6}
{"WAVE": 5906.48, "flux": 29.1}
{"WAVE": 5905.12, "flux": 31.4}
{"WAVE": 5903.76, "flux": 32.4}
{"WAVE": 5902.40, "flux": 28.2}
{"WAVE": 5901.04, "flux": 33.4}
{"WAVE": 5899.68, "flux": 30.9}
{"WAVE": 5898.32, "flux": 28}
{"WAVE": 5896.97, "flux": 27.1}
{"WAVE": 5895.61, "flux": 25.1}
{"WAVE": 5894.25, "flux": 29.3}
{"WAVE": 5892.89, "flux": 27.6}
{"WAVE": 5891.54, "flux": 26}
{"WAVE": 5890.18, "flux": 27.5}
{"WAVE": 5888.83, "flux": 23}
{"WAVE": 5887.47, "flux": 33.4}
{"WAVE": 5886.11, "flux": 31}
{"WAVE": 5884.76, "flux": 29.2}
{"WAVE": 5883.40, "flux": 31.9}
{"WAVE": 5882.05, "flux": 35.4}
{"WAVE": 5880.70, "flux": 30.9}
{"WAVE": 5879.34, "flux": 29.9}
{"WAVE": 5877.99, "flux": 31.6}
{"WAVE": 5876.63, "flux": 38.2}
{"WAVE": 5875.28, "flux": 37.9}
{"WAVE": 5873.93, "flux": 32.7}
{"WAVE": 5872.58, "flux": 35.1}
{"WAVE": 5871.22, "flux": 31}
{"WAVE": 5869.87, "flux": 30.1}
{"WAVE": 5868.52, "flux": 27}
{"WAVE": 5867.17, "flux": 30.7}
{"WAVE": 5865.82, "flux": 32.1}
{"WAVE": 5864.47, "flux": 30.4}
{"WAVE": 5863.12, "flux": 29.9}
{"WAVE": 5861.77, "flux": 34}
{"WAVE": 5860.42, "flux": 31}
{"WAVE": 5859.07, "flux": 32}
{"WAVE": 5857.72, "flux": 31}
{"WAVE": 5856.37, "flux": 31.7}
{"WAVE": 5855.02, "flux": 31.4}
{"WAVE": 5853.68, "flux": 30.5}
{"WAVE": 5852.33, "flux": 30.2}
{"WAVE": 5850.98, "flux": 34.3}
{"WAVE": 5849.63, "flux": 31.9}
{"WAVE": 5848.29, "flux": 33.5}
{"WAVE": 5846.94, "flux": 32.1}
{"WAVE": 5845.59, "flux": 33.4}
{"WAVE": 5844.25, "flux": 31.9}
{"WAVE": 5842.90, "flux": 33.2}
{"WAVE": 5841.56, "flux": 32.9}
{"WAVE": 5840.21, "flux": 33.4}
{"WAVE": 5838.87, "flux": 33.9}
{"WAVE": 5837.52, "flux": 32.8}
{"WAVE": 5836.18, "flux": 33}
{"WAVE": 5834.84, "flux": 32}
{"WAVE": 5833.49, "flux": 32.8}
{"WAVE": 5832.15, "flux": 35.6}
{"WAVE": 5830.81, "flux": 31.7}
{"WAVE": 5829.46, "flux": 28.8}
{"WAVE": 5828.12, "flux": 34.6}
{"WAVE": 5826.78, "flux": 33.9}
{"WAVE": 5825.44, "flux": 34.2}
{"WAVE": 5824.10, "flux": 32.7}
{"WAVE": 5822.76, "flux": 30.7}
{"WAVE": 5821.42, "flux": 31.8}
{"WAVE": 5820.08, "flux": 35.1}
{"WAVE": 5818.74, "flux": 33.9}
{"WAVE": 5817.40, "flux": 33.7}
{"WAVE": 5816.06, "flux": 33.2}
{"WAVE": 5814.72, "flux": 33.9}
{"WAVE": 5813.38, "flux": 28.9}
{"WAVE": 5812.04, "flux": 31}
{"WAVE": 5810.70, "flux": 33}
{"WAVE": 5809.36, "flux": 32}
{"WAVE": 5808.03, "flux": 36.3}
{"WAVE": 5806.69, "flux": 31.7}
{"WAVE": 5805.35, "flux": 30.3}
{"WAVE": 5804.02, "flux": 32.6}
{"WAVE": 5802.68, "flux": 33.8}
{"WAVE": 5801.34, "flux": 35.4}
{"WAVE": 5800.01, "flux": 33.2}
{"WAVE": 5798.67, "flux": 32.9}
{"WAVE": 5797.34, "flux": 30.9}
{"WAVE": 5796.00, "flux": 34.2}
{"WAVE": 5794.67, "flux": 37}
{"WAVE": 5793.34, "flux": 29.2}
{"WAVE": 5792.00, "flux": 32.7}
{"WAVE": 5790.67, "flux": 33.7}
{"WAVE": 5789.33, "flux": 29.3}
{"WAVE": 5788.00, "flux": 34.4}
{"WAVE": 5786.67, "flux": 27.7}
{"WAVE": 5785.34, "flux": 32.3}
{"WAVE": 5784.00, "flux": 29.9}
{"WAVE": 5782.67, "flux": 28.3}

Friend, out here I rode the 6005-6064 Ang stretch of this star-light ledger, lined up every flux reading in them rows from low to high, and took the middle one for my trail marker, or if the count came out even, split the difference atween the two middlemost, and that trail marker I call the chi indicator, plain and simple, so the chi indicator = 31.5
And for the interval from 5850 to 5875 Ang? 31.0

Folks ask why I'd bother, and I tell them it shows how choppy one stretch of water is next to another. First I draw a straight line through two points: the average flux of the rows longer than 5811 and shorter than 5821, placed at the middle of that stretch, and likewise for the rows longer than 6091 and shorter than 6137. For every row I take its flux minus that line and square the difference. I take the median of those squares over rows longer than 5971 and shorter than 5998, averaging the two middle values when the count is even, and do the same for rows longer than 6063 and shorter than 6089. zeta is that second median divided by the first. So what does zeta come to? 0.59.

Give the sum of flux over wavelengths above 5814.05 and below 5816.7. 67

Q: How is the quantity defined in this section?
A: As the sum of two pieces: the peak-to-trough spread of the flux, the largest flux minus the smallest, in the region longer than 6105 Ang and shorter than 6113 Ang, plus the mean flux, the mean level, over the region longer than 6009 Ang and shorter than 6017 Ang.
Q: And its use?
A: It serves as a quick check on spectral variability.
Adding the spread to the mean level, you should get 34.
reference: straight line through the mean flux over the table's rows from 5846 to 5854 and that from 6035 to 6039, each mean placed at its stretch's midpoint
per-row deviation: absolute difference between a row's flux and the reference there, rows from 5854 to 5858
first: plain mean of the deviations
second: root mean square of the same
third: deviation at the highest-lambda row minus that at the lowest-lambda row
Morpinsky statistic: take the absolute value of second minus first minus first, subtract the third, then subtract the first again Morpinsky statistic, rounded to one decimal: -0.4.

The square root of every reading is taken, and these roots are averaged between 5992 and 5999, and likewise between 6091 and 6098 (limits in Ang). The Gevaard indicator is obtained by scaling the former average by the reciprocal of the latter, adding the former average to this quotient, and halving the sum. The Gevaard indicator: 3.29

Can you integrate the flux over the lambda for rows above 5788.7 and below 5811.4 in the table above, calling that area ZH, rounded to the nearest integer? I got 745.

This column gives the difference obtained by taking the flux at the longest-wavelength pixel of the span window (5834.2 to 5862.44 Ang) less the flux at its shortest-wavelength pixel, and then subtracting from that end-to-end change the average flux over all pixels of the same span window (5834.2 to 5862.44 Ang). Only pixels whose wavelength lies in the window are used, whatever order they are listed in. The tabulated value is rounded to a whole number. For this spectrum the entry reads -30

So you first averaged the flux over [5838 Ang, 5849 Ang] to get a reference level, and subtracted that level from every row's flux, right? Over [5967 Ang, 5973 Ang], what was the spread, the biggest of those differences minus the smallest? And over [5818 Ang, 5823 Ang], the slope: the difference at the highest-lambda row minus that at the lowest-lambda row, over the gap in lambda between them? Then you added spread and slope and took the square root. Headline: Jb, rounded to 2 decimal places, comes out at 1.90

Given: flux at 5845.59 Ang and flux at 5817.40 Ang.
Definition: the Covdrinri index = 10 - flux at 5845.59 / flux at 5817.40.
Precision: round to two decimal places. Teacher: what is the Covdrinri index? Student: 9.01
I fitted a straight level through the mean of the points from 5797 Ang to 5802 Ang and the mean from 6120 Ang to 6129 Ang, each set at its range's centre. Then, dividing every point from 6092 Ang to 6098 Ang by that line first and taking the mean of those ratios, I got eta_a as 0.92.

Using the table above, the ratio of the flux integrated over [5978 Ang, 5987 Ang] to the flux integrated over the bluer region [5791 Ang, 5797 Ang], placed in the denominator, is 1.4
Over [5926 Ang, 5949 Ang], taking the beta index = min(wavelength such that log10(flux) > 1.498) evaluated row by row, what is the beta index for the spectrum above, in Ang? 5926.91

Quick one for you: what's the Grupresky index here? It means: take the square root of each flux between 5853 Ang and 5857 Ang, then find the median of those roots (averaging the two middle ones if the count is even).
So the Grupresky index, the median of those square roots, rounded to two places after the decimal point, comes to 5.60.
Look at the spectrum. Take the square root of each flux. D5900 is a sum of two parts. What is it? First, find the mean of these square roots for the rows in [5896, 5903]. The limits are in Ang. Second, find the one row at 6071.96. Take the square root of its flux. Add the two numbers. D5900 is 10.4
